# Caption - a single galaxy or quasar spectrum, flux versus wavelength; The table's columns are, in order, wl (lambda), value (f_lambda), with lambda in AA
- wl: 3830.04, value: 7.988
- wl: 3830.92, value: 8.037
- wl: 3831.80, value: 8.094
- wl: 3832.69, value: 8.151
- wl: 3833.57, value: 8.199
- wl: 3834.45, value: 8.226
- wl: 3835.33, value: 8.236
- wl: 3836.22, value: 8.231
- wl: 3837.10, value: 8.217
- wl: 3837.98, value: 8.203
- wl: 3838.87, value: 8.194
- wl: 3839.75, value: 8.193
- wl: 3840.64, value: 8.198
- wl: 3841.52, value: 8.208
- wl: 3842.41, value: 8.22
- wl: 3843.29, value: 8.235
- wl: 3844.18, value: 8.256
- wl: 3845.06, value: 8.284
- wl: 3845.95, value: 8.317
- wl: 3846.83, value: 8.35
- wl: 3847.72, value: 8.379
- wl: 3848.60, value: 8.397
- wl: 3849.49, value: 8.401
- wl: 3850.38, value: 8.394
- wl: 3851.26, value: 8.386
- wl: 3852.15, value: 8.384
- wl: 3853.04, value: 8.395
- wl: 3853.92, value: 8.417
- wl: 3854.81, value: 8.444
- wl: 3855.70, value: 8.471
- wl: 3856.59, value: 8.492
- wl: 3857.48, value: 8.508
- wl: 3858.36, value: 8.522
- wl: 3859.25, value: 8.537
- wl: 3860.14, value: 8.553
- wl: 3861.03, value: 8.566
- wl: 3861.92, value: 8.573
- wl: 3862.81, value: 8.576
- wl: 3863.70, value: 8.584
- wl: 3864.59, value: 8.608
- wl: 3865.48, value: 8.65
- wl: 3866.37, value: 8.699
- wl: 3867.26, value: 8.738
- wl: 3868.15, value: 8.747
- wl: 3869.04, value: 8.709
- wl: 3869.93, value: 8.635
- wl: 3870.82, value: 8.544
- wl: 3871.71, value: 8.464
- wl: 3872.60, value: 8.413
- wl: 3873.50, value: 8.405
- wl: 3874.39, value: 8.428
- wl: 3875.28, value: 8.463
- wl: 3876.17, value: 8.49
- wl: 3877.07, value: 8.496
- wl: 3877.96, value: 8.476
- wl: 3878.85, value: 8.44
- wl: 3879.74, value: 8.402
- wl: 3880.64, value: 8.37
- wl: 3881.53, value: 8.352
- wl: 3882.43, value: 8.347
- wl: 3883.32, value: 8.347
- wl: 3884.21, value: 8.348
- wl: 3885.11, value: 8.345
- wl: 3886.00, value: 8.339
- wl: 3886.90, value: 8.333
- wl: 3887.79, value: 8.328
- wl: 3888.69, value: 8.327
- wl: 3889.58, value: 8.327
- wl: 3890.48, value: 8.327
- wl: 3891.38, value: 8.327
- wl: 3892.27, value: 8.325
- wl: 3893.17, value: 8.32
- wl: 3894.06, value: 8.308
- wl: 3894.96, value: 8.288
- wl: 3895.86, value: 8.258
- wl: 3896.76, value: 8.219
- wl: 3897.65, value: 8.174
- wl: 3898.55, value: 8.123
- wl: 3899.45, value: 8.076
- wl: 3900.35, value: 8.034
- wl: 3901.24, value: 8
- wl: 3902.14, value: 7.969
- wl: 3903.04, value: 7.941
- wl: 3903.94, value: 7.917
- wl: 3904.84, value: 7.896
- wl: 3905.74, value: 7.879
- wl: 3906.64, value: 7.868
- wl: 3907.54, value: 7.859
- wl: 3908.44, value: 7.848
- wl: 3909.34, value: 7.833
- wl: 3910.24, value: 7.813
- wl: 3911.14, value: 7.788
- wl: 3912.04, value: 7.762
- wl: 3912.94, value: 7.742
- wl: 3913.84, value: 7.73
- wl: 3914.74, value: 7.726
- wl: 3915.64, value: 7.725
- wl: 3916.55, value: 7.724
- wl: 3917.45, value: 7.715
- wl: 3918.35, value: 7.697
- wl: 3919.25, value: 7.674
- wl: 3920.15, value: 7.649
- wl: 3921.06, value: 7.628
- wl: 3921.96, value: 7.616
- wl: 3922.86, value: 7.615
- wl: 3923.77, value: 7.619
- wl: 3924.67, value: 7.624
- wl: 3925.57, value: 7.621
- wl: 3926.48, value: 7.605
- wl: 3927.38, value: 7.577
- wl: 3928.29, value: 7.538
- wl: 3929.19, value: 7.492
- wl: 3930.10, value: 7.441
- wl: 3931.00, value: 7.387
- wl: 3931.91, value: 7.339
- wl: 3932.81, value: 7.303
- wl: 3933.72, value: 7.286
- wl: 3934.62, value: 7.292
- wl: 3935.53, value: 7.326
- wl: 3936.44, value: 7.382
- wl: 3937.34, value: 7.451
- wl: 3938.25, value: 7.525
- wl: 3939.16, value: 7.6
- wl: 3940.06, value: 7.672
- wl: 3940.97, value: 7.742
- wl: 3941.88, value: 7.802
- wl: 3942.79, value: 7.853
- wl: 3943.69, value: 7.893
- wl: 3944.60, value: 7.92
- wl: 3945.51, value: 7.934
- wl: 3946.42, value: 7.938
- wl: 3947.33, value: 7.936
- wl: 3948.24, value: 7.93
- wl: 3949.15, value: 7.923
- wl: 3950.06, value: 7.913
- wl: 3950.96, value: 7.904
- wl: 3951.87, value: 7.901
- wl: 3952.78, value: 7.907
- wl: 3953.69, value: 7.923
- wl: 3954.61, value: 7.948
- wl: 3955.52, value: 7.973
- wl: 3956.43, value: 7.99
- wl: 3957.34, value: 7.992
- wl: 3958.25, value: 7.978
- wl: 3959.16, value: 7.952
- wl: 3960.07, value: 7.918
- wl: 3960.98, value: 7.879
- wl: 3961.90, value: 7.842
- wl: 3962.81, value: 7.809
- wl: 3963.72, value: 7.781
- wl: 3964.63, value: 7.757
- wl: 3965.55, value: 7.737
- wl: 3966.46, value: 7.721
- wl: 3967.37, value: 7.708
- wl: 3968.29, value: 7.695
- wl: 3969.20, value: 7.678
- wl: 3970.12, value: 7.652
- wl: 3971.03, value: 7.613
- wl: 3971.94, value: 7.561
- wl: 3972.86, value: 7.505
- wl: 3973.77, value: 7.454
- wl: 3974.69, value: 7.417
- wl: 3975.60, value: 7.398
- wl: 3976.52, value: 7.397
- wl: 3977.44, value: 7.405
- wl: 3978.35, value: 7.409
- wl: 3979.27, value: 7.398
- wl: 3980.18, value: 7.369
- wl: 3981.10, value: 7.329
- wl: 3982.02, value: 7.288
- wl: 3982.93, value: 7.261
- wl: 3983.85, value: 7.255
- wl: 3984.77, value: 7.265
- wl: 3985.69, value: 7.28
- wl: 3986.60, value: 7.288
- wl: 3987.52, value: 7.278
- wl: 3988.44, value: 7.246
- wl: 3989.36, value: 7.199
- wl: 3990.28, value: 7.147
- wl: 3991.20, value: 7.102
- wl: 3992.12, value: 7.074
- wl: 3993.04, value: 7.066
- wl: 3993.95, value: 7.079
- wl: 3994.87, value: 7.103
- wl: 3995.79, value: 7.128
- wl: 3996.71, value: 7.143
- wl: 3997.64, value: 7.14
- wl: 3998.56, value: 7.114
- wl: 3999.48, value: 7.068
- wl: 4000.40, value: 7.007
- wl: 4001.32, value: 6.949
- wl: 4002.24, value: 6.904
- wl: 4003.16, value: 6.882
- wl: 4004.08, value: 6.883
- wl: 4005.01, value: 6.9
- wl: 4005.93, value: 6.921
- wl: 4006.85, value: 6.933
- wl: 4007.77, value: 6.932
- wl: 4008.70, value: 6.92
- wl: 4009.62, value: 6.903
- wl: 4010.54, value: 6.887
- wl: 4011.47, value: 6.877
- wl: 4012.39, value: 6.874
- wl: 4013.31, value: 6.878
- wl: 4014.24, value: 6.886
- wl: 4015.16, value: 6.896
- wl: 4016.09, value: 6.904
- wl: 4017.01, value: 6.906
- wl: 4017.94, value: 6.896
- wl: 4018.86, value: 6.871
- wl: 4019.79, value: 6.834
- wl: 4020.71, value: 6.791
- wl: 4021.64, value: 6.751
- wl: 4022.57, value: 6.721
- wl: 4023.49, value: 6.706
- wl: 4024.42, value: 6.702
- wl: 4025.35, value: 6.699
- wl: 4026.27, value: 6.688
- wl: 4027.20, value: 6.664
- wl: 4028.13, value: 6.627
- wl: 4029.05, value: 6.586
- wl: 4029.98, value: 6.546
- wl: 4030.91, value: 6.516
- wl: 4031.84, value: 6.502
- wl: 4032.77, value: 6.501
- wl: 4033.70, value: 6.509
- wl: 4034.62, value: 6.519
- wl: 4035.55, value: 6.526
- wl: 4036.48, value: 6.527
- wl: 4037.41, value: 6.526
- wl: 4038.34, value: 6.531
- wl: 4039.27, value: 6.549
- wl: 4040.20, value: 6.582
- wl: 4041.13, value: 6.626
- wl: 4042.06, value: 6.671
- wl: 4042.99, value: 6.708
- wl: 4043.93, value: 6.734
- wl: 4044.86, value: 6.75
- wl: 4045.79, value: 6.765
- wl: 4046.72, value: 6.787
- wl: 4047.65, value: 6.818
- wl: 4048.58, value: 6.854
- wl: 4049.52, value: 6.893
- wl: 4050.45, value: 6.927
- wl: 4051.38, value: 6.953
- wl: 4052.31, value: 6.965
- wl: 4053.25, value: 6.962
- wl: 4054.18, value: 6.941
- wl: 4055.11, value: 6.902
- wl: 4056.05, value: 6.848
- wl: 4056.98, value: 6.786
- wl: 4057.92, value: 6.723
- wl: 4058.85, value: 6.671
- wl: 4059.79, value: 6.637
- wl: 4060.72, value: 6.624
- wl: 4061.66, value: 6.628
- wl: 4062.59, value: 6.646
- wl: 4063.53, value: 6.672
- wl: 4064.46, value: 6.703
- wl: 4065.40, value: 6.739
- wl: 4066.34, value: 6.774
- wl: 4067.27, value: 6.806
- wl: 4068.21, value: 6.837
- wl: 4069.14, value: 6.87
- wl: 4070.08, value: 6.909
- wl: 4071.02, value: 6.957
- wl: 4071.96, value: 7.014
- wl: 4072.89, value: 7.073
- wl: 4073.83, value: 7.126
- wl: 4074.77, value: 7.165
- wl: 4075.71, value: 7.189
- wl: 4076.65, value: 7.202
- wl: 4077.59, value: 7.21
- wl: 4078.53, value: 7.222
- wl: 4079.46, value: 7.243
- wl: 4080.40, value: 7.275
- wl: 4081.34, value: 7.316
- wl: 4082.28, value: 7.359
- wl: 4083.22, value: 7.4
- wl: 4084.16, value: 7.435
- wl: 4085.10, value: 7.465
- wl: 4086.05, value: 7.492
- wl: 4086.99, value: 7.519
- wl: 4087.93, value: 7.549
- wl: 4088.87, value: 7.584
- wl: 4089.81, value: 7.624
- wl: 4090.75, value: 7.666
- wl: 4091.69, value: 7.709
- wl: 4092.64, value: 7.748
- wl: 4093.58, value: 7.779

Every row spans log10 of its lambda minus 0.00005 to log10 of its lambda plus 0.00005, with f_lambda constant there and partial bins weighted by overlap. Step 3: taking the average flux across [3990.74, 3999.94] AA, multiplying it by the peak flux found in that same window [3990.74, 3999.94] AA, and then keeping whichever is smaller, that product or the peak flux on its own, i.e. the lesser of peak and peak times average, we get 7.14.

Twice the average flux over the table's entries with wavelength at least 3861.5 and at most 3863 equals 17.1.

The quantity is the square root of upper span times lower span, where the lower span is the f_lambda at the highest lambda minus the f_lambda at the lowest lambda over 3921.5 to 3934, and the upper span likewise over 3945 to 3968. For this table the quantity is 0.27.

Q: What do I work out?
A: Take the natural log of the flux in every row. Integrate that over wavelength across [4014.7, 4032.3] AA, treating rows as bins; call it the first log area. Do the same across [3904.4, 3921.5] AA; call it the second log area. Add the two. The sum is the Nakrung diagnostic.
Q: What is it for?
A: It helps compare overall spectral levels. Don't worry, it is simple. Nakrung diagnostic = 68.6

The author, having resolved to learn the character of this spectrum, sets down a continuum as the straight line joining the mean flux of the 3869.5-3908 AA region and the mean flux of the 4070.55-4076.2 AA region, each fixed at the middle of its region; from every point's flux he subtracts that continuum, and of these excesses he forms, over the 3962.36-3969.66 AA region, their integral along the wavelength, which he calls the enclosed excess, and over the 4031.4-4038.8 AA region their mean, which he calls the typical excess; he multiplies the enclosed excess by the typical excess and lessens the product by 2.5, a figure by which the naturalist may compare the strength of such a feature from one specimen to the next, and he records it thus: -2.3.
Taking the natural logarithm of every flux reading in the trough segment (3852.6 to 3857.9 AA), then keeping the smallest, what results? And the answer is 2.13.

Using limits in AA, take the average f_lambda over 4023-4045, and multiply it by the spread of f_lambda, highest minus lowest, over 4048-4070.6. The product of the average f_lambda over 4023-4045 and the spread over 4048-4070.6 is 2.3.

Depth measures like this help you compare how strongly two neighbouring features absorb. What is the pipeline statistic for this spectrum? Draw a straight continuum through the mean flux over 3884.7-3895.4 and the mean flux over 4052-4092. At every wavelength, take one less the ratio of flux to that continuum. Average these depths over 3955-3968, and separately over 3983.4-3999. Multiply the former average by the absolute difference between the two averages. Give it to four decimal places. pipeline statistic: -0.0002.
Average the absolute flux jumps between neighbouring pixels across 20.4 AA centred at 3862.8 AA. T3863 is 0.031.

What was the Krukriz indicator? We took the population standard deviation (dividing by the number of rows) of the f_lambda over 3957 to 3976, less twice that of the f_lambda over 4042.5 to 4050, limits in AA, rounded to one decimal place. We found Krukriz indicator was 0.1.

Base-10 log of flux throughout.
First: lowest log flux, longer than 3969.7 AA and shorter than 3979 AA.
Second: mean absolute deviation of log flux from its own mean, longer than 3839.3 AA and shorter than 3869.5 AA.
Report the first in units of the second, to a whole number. 126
